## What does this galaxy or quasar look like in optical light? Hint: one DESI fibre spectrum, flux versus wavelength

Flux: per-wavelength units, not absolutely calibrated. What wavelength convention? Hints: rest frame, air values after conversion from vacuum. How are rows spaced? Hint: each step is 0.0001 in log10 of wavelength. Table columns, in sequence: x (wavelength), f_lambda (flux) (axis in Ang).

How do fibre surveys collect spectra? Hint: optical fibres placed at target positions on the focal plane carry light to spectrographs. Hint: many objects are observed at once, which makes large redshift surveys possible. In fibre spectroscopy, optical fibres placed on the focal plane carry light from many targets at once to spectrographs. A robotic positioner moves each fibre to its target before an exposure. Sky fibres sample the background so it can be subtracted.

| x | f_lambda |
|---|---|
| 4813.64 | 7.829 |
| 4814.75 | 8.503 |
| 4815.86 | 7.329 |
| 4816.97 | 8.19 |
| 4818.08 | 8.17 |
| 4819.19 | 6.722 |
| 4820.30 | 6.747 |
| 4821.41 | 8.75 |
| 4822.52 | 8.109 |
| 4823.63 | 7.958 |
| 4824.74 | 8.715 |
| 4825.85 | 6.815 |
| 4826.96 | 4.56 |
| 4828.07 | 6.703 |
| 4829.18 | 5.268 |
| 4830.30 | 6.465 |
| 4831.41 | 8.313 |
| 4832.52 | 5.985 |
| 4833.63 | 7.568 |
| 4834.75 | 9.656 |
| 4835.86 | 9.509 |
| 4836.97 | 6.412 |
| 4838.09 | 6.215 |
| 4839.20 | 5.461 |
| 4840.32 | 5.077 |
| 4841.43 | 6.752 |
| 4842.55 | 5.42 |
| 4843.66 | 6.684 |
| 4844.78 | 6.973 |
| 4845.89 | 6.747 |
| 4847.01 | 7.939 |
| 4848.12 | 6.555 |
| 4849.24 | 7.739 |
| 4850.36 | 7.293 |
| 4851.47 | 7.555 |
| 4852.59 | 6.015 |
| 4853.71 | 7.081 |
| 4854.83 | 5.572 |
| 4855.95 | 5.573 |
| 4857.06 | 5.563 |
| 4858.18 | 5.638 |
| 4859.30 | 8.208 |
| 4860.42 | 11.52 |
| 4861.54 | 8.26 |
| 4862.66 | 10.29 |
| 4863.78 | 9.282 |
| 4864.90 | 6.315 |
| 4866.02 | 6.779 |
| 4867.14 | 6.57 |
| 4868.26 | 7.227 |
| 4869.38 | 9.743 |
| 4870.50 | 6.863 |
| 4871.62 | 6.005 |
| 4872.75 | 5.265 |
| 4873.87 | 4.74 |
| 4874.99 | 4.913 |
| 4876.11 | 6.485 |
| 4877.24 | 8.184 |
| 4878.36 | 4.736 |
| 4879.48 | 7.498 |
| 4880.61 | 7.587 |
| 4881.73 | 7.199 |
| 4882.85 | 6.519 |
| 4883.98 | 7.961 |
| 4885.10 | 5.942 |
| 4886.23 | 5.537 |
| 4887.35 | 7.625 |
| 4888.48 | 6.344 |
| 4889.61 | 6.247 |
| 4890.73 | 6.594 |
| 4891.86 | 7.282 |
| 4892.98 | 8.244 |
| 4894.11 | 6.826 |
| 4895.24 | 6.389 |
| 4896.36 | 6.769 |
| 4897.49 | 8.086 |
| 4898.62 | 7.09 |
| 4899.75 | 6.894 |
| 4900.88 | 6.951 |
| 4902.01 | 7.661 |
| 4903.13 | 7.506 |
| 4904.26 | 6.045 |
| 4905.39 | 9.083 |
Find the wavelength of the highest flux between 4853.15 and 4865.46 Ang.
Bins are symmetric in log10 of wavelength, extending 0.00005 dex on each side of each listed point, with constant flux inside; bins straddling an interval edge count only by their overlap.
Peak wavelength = 4860.42 Ang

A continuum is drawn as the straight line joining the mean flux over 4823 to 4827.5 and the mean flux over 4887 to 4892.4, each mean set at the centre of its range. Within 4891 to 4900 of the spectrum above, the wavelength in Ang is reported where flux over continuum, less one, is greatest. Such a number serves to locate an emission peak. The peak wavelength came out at 4892.98 Ang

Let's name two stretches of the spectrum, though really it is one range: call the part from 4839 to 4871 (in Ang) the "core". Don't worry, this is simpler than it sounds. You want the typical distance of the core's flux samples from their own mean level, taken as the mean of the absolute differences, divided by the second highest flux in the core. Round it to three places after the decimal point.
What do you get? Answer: 0.112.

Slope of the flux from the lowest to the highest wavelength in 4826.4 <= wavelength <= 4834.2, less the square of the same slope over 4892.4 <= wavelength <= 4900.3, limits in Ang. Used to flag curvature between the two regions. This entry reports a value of 0.41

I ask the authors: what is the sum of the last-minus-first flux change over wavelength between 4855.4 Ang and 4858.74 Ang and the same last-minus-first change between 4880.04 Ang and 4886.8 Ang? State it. -2.0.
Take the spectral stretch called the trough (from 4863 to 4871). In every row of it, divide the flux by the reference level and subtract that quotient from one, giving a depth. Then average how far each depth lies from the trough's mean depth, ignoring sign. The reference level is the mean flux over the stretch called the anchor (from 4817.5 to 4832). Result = 0.157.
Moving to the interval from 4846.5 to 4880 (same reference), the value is 0.178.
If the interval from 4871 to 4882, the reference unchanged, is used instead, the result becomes 0.157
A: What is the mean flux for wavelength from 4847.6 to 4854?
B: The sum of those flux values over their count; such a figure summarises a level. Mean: 7.04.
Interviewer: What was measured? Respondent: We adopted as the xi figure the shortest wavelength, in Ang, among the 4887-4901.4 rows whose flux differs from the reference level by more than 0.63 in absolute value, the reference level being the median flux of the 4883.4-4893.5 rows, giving 4887.35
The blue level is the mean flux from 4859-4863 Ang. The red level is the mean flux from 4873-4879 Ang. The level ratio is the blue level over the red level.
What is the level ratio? 1.65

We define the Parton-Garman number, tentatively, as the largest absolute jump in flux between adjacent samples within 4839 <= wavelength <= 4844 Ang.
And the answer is 1.7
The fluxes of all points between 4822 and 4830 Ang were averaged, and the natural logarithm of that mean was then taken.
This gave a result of 1.93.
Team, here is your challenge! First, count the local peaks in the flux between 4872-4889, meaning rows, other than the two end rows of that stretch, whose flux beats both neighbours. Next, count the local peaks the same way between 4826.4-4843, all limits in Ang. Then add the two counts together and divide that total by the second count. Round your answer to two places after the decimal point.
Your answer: 2.00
